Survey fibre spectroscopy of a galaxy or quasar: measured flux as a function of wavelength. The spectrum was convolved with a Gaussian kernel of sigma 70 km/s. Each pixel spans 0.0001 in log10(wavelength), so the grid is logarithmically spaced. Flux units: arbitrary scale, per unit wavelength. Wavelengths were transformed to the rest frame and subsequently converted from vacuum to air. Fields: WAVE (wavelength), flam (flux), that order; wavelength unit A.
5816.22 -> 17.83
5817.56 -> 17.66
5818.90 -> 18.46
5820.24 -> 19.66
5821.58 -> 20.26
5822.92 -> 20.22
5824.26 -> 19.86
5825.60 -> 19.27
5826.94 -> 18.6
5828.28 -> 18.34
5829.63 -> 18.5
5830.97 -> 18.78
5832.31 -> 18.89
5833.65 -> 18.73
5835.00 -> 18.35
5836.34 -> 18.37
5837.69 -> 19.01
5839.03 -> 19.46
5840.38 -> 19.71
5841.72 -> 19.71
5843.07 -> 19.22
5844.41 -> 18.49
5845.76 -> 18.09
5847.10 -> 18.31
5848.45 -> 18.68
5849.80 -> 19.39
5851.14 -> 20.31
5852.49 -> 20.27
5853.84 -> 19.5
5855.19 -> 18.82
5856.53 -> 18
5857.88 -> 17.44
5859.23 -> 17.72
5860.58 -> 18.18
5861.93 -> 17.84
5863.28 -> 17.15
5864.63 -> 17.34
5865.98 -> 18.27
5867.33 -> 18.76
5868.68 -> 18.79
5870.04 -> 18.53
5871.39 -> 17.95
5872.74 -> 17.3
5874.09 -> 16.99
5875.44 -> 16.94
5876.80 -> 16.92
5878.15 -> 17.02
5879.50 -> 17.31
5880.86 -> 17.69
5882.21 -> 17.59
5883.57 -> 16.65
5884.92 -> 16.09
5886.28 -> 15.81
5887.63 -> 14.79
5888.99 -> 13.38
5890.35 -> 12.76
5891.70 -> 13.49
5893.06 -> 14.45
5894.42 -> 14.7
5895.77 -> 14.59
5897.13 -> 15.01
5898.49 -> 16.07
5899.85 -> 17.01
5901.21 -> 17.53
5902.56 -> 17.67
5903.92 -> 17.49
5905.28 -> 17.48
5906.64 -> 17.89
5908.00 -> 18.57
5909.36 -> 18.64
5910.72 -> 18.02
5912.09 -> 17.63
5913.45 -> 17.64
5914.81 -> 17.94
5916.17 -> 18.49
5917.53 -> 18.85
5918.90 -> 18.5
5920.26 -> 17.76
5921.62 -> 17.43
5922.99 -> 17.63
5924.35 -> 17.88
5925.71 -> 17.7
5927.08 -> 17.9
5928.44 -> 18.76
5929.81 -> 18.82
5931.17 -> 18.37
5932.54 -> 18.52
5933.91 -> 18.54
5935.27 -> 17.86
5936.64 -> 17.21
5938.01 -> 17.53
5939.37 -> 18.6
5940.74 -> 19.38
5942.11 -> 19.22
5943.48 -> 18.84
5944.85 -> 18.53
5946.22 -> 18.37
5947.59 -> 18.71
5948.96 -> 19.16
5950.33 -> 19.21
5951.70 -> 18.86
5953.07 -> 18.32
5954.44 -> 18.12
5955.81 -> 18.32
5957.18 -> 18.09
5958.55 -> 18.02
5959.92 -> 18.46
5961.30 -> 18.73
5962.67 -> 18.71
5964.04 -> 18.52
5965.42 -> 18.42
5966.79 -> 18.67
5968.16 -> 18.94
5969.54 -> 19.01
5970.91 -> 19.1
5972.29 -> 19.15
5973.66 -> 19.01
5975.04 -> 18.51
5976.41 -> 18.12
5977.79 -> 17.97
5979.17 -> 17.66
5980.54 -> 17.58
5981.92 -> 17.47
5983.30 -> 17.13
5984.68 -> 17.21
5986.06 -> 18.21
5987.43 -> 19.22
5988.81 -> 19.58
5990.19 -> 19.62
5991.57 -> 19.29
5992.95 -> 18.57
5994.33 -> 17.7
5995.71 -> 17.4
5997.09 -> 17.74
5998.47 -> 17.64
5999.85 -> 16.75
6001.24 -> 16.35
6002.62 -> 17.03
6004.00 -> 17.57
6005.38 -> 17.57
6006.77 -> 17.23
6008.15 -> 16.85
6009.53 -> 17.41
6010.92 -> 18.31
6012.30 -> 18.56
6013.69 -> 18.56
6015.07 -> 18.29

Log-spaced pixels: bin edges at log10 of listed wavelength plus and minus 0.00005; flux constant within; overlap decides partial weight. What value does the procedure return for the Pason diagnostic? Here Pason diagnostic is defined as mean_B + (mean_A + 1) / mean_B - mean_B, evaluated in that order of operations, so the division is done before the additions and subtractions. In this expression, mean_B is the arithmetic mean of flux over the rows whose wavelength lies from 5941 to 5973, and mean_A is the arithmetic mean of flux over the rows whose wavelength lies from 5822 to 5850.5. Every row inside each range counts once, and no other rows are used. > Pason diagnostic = 1.07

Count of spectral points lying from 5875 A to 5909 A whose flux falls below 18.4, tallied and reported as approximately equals 24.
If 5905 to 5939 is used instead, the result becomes 16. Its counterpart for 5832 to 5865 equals 11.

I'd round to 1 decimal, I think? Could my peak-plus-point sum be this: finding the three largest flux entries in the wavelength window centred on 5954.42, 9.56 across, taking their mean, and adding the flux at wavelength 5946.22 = 37.2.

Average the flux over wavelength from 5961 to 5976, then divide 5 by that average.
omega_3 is 0.266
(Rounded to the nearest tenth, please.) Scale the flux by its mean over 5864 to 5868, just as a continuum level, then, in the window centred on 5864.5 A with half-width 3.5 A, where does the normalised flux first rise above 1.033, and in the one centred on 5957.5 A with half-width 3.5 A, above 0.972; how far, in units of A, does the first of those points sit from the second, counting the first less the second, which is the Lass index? -87.1 A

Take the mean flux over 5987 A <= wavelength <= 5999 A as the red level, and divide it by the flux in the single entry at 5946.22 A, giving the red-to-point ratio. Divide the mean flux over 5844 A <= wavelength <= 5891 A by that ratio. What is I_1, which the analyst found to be 17.4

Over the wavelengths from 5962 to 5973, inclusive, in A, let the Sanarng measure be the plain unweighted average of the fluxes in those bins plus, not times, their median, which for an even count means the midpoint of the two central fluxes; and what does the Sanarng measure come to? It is 37.6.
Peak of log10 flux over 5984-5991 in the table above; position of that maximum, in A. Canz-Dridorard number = 5990.19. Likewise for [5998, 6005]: 5998.47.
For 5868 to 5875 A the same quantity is 5868.68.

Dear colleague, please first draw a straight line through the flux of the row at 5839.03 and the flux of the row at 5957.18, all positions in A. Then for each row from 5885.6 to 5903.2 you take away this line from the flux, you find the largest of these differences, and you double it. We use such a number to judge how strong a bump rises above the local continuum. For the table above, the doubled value -2.1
